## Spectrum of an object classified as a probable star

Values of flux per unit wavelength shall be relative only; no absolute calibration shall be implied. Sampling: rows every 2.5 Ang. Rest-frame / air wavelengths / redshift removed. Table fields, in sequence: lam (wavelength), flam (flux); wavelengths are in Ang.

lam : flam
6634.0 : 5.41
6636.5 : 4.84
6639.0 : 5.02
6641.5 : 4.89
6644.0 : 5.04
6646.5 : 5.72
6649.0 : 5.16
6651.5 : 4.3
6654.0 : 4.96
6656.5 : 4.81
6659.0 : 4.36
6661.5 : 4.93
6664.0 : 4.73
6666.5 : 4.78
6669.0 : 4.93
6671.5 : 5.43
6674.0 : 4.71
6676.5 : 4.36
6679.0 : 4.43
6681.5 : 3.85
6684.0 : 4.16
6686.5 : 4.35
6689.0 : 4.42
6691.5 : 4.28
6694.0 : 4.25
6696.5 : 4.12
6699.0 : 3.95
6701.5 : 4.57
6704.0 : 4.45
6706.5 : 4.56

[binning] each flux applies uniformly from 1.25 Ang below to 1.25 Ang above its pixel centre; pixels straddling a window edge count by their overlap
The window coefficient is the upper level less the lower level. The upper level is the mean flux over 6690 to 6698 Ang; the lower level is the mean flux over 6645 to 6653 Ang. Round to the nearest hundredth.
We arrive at -0.84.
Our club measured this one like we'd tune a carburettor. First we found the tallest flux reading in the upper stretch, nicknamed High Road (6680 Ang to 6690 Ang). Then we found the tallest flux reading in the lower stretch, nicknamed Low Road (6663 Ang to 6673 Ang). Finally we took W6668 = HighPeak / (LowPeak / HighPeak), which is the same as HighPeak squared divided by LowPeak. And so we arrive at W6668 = 3.6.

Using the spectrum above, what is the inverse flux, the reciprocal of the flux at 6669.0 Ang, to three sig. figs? 0.203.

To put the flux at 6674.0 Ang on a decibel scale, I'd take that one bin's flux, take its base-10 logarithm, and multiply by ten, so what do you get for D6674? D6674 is 6.73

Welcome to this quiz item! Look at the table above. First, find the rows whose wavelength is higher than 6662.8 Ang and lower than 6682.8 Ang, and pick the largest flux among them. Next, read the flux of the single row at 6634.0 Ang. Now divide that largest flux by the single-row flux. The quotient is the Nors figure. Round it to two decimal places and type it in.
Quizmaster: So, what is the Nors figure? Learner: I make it 1.00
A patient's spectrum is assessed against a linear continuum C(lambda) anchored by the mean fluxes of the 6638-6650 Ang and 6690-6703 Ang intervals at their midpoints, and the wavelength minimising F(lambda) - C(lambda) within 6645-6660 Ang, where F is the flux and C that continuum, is 6651.5 Ang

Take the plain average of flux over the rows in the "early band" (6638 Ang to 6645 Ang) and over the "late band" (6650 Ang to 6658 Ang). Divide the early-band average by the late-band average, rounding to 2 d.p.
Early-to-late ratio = 1.06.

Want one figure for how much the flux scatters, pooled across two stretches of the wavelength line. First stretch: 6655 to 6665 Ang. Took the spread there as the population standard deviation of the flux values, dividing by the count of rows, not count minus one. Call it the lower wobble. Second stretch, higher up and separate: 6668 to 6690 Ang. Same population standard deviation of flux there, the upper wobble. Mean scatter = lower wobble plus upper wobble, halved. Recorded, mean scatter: 0.32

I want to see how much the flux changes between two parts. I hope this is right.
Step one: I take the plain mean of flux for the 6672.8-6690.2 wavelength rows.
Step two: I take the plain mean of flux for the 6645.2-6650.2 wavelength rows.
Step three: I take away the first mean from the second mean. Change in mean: 1.1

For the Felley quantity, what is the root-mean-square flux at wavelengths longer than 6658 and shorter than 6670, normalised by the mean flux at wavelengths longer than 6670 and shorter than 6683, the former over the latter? 1.04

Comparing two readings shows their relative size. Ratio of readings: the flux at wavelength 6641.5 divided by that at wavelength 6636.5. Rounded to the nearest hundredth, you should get 1.01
